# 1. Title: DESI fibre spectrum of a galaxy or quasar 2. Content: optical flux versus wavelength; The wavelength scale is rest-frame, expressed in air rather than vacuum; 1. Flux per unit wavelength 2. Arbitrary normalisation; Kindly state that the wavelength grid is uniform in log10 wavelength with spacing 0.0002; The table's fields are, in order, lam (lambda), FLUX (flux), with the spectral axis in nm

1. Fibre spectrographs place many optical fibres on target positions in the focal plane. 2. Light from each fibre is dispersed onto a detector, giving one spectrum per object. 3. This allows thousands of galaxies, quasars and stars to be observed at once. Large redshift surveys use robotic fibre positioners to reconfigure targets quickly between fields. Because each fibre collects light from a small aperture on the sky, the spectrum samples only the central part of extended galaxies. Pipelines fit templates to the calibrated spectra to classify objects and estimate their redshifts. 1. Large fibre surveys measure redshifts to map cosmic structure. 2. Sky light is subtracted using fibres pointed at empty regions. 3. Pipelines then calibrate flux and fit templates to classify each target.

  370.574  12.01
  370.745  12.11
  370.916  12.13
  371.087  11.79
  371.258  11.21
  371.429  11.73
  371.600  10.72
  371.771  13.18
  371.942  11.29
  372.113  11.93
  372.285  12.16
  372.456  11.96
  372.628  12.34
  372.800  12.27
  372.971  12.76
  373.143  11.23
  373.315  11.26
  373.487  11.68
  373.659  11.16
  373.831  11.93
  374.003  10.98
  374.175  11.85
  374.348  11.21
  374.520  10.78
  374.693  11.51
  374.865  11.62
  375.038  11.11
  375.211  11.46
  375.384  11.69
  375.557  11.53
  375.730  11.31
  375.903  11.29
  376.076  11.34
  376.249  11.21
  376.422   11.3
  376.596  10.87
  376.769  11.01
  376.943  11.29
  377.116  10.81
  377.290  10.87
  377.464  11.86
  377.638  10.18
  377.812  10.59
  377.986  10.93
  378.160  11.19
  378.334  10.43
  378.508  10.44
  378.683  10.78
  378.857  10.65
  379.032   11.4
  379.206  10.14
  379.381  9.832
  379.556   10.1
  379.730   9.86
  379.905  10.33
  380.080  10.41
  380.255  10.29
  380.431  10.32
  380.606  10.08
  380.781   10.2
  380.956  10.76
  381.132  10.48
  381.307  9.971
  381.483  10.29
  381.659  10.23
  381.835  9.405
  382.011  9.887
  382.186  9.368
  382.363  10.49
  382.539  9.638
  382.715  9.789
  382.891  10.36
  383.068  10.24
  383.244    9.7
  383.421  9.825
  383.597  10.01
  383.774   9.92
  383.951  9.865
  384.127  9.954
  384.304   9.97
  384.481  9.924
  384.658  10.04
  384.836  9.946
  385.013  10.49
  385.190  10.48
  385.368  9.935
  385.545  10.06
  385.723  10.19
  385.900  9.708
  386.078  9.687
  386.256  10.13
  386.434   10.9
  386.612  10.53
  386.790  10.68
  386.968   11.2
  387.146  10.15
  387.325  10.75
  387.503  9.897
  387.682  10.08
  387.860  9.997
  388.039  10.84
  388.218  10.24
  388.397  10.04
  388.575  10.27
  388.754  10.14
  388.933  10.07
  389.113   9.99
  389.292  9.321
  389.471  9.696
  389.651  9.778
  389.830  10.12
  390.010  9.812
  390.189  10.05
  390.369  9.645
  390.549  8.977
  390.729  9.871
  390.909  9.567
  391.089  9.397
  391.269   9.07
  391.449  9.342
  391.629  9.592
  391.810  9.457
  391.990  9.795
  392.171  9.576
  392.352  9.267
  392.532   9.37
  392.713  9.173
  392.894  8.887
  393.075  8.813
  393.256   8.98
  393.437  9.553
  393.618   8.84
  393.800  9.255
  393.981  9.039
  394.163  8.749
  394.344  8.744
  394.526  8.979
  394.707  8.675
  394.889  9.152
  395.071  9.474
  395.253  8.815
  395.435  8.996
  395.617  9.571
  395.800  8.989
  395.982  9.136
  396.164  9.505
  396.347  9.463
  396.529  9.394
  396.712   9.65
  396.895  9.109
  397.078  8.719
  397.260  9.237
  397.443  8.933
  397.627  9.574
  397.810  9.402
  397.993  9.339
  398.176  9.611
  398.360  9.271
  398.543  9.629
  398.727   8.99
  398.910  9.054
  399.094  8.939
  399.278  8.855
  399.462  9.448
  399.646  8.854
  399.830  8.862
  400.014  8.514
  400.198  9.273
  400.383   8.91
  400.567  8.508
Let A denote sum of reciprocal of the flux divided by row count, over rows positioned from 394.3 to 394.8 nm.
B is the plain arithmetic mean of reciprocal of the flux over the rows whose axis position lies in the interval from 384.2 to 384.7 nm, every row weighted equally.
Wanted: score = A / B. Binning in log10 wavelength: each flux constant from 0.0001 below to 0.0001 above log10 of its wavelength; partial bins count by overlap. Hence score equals 1.13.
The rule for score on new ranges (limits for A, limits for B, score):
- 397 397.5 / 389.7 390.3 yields 1.12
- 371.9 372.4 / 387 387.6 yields 0.87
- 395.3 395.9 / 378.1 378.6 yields 1.16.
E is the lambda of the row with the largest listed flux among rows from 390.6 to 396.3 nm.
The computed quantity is 390.729 nm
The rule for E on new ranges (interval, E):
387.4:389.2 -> 388.039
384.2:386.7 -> 386.434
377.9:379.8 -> 379.032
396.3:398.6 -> 396.712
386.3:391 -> 386.968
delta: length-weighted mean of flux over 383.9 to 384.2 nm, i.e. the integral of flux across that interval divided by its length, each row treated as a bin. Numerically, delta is 9.9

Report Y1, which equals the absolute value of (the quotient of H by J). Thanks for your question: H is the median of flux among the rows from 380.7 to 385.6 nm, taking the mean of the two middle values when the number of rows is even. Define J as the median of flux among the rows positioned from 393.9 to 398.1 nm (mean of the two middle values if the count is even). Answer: 1.09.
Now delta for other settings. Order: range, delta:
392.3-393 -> 9.2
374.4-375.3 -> 11.3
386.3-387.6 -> 10.6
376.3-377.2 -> 11.1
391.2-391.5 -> 9.2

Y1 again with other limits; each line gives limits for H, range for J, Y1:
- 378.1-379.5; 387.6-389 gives 1.04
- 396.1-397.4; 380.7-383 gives 0.92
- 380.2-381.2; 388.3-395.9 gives 1.10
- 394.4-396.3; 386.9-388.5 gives 0.89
